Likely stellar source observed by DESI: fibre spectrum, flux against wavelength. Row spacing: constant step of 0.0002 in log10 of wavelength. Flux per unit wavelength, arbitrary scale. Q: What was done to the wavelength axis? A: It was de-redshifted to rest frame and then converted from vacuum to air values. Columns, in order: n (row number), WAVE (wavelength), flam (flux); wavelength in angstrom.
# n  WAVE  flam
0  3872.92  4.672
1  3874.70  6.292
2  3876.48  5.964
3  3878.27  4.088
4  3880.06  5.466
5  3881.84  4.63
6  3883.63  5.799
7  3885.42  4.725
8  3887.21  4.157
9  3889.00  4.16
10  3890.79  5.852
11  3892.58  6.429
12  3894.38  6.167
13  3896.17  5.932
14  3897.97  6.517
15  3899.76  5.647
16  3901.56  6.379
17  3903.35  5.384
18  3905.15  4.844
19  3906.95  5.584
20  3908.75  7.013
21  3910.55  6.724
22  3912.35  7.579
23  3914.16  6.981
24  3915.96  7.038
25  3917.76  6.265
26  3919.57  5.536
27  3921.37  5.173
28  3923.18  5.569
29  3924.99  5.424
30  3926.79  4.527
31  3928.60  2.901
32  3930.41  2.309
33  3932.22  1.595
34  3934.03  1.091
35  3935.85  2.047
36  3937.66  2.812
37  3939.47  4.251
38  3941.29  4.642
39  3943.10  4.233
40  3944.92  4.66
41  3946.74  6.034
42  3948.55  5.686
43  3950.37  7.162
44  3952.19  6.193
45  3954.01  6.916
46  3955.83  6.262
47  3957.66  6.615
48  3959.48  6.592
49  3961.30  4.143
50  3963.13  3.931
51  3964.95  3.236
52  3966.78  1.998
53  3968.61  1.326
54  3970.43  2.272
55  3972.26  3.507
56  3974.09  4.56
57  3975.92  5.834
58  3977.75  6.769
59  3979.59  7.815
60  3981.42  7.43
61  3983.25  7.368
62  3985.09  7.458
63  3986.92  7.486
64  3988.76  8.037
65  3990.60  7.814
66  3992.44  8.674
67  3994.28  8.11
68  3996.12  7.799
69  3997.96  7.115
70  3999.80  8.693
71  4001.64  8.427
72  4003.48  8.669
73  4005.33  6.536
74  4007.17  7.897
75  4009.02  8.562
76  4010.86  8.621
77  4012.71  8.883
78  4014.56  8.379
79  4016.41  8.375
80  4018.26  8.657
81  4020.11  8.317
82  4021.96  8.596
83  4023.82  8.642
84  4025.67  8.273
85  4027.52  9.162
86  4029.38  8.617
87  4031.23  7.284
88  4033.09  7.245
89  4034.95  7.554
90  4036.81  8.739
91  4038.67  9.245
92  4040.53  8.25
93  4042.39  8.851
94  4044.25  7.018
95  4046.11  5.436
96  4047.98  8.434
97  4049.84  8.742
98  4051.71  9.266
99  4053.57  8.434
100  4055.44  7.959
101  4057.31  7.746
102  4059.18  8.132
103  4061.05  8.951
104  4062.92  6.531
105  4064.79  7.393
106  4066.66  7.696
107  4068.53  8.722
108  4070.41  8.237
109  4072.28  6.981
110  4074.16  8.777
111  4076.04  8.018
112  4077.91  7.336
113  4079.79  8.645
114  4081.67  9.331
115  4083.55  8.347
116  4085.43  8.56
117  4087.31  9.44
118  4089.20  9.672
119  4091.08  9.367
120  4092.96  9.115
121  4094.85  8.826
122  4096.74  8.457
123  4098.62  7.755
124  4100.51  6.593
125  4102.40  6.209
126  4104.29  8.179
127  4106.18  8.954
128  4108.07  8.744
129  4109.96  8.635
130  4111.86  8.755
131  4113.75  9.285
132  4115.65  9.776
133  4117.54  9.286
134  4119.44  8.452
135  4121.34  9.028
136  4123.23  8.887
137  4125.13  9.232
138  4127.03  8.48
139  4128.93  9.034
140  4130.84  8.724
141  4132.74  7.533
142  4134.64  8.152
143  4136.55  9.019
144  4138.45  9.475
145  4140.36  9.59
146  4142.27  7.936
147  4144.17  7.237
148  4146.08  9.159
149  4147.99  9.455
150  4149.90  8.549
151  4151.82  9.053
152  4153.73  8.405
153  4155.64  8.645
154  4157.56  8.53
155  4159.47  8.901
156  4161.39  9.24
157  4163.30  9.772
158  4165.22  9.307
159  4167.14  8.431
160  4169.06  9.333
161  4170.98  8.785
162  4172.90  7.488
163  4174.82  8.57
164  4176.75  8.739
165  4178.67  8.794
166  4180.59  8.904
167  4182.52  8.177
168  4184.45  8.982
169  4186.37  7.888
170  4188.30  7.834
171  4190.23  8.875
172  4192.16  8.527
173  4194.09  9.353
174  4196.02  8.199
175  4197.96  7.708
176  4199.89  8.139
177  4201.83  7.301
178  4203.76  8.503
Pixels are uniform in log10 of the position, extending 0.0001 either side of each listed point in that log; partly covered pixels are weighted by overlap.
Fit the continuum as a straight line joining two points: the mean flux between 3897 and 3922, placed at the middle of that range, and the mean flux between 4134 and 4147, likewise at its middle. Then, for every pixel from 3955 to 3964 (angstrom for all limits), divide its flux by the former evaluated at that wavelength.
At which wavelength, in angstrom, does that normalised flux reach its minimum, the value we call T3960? 3963.13 angstrom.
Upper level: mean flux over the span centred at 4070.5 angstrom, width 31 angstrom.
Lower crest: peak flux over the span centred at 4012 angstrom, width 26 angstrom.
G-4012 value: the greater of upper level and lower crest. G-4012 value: 8.88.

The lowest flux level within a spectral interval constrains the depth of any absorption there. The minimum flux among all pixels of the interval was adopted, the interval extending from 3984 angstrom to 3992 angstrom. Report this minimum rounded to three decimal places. 7.458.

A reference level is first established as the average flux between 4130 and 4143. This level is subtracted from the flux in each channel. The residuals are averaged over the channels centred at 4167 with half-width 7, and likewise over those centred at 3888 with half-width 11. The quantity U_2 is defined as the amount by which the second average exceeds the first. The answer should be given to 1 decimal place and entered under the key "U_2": -3.6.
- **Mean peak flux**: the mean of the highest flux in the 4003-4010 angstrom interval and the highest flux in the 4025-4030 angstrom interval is 8.9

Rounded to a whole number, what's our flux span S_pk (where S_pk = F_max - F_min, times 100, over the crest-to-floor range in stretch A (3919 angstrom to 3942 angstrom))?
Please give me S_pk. 448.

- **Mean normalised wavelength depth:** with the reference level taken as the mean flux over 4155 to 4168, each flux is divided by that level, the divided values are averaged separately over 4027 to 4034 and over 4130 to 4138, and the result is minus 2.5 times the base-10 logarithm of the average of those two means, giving 0.10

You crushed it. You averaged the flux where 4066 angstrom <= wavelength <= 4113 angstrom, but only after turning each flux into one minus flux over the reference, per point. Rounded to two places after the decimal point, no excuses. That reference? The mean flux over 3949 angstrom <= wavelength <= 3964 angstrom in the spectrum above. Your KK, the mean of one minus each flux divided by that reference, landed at -0.40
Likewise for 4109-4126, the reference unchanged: -0.51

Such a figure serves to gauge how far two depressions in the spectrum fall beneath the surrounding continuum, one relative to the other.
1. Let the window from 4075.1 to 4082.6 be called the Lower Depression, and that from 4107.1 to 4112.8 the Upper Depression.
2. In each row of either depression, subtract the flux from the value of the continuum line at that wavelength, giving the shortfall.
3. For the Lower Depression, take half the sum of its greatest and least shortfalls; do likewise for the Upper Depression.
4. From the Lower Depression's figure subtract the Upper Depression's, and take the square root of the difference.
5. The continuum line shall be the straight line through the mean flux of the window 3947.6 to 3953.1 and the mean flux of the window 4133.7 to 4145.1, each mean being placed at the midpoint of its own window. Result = 0.1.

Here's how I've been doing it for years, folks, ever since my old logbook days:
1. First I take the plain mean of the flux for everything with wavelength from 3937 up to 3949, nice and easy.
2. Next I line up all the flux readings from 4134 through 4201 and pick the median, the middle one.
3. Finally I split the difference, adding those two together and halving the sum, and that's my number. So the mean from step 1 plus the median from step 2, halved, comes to 6.68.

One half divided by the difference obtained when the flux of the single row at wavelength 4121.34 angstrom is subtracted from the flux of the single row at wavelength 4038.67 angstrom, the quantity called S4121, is 2.3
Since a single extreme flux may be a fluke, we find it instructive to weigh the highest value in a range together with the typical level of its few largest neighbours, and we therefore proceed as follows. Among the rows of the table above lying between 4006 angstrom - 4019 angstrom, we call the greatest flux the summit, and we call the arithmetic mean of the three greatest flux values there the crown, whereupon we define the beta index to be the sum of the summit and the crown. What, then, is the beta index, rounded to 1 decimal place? 17.6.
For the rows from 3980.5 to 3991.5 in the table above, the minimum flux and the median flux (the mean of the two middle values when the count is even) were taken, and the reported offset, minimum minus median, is -0.1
